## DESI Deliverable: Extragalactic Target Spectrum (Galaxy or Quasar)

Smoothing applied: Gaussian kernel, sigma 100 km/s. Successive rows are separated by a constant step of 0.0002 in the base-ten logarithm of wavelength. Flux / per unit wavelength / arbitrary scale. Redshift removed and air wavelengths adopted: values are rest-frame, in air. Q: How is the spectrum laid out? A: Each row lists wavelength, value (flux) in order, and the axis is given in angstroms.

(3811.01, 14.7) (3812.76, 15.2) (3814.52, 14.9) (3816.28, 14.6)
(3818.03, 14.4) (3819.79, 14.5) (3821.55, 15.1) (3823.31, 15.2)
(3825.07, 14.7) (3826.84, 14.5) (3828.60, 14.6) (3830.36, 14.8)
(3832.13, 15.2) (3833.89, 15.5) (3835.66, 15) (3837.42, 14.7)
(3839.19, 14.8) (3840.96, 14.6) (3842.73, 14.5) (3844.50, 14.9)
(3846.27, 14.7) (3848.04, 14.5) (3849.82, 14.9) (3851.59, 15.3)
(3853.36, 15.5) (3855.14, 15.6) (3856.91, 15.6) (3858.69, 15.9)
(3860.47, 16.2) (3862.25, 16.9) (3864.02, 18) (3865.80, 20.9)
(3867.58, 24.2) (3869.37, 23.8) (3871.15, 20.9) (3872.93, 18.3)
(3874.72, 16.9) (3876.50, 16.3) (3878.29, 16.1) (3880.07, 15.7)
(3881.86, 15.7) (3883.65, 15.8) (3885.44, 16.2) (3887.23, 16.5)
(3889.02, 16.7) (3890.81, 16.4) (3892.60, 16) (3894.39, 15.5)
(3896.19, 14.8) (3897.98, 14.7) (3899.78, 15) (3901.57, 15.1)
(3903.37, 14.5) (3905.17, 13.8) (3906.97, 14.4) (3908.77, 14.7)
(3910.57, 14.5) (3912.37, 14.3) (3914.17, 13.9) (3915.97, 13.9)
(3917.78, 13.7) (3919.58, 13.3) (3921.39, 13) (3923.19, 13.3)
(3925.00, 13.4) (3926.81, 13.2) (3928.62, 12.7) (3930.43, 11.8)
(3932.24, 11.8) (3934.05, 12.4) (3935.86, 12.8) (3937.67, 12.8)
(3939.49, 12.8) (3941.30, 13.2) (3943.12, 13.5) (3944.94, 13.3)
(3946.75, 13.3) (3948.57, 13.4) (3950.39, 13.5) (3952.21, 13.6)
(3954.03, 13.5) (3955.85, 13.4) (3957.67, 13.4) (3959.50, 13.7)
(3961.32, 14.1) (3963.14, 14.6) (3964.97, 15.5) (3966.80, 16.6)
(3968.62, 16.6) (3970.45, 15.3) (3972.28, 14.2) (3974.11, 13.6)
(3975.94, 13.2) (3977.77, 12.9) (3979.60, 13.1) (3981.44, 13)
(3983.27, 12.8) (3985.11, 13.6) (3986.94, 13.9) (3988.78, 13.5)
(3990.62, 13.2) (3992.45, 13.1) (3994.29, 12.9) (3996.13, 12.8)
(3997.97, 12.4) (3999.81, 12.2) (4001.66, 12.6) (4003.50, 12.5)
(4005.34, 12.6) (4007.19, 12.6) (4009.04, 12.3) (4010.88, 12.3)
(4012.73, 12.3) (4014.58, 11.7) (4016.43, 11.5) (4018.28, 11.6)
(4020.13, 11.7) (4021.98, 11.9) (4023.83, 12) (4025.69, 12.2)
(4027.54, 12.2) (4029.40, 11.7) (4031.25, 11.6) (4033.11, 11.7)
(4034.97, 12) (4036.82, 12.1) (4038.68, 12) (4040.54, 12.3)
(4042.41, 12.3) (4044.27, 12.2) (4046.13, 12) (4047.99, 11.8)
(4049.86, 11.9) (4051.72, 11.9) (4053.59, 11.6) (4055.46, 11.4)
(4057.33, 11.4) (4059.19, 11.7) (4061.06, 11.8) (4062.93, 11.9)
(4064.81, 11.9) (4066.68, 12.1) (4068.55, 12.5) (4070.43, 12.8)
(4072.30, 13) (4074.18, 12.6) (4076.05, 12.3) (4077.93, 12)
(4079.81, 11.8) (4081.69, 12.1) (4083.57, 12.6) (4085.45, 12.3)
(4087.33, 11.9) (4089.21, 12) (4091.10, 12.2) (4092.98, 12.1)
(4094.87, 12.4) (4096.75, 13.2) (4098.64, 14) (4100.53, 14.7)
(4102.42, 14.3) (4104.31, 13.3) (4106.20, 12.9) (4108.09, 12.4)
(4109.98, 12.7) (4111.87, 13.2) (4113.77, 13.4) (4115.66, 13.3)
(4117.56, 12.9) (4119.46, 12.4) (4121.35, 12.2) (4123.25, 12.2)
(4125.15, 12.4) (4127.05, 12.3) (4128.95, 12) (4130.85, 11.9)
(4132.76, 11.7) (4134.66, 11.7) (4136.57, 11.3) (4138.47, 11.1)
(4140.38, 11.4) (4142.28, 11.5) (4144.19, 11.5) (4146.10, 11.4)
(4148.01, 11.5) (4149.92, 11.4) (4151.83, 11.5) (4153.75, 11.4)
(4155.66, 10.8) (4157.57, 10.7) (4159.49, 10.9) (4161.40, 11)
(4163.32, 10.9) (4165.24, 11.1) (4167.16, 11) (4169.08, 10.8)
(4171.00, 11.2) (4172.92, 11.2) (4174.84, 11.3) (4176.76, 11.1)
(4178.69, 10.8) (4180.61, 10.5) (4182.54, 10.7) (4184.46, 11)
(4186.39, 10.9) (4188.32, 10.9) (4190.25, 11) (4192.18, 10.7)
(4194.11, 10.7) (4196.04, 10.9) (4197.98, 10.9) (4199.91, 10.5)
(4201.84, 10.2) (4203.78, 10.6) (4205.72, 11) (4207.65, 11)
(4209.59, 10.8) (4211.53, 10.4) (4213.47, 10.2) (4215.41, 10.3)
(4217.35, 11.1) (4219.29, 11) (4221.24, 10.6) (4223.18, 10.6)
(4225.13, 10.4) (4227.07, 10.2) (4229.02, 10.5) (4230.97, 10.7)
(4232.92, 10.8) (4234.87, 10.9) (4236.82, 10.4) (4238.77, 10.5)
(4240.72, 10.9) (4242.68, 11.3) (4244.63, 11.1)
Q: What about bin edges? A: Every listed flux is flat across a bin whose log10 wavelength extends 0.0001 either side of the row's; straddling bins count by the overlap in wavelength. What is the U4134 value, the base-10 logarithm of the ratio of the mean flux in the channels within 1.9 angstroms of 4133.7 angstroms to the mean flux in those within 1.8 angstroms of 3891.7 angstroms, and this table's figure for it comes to -0.14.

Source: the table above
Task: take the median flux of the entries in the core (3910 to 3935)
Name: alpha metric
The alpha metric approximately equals 13.3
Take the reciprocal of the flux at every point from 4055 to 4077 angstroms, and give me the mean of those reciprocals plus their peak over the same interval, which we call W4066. 0.170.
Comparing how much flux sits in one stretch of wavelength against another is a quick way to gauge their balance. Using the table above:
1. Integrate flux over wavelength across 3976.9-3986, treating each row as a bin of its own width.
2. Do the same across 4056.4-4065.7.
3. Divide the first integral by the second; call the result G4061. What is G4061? 1.09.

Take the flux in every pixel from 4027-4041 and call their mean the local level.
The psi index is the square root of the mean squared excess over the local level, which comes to 0.24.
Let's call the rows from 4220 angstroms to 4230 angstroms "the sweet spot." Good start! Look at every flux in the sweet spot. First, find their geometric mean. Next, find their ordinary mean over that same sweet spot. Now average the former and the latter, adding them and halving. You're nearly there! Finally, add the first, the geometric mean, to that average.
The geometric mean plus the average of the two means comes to 20.9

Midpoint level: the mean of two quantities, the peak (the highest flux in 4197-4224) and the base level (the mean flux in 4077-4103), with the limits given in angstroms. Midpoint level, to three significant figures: 11.9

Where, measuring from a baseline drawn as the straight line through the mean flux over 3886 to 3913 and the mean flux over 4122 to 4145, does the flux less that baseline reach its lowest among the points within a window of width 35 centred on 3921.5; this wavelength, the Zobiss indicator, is 3930.43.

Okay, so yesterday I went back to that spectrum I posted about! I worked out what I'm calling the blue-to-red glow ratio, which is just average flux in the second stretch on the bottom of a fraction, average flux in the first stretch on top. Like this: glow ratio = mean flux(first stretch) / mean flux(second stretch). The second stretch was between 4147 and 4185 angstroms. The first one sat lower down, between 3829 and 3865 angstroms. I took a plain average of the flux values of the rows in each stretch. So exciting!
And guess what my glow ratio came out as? 1.39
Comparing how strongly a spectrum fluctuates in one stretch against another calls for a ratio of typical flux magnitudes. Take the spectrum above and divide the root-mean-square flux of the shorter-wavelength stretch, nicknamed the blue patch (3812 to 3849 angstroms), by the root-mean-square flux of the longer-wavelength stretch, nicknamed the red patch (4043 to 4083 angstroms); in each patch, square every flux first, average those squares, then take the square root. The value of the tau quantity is 1.23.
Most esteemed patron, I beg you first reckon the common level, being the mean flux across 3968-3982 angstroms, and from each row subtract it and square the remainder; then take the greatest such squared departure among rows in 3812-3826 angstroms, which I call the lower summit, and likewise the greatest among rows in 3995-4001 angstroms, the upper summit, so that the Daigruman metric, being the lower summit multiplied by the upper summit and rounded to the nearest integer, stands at 5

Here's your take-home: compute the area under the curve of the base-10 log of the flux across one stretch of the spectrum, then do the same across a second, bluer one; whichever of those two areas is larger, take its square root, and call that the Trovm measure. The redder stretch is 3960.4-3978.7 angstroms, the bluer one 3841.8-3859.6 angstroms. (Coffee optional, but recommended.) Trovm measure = 4.6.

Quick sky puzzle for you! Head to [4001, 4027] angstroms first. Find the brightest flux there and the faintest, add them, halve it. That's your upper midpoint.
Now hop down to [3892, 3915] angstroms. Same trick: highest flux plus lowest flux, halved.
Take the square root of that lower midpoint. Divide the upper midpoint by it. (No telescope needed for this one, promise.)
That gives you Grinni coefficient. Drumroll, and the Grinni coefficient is 3.12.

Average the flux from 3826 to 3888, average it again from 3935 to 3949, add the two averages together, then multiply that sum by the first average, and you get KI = 484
